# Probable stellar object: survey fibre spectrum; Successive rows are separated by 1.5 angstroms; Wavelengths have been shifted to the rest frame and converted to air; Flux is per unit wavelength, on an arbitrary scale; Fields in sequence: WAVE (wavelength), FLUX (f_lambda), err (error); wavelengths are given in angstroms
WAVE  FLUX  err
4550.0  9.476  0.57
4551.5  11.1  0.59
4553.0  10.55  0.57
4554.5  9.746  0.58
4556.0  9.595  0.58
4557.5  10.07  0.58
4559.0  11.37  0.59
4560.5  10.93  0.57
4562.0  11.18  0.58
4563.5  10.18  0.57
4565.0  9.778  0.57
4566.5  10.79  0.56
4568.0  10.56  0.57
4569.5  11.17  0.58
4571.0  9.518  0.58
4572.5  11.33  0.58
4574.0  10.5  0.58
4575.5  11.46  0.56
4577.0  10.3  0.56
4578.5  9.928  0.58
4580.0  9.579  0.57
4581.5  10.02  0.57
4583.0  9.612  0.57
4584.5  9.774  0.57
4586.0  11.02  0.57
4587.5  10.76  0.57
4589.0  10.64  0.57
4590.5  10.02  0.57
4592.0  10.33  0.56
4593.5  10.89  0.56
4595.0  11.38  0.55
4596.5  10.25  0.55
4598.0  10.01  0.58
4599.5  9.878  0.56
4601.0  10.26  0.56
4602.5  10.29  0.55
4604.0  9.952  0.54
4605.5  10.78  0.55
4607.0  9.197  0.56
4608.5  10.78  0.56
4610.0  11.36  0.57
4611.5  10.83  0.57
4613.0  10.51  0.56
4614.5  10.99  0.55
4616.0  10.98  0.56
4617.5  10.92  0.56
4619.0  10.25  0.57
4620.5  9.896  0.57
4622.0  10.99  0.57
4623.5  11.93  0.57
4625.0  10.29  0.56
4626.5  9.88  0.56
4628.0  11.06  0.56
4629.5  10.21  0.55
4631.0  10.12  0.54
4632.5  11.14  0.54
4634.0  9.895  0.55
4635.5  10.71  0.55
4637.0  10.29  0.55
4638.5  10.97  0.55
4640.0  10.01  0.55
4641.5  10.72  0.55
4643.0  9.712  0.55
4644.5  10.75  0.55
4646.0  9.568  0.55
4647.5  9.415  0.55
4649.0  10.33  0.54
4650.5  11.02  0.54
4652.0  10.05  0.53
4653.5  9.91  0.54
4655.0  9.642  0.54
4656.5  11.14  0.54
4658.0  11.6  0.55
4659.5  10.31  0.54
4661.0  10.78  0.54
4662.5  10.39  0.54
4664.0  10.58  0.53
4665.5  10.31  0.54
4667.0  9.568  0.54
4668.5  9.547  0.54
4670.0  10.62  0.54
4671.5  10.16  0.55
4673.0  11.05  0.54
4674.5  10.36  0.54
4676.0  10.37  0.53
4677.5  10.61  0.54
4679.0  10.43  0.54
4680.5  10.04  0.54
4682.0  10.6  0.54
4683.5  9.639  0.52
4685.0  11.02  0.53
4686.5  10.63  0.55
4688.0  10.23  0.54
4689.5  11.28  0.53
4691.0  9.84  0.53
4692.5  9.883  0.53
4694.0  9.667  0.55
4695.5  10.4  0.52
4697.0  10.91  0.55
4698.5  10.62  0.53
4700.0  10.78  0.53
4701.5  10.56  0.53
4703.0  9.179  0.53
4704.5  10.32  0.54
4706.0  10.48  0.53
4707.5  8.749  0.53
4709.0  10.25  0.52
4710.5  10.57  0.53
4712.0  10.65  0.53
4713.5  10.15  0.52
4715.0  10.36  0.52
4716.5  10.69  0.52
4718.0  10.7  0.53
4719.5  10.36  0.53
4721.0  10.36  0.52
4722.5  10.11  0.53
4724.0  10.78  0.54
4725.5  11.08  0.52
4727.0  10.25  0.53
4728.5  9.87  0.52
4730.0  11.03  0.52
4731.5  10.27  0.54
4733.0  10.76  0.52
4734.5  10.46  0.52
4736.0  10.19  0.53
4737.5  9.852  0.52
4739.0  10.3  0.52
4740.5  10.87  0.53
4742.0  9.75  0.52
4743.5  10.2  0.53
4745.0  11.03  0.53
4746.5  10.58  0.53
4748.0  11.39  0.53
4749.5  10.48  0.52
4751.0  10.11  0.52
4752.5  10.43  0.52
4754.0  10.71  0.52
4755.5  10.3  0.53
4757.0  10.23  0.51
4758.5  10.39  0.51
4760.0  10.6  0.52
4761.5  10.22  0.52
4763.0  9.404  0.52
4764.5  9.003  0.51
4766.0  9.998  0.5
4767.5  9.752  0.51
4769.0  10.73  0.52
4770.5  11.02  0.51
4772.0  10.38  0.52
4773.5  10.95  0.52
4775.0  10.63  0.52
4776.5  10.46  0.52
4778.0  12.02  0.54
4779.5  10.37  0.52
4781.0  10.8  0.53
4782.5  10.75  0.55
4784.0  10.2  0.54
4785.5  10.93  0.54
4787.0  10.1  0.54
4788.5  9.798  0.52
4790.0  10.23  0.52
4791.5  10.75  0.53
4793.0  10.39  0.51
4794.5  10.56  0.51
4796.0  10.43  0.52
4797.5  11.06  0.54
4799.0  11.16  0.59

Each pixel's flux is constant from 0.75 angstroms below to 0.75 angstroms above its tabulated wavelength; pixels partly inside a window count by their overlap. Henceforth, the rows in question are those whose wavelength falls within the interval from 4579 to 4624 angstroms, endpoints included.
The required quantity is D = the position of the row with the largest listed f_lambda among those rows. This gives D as 4623.5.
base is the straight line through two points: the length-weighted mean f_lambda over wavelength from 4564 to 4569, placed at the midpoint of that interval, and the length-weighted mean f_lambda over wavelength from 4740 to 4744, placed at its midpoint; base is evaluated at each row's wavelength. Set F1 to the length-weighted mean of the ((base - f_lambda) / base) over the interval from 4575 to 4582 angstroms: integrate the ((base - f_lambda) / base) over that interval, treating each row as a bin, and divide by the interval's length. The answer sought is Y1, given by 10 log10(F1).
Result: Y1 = -17.8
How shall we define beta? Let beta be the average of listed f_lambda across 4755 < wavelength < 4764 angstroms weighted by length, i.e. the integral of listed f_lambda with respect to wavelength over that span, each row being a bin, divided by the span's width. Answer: 10.2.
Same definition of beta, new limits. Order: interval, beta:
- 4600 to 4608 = 10.1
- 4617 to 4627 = 10.6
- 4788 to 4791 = 10.1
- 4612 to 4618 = 10.8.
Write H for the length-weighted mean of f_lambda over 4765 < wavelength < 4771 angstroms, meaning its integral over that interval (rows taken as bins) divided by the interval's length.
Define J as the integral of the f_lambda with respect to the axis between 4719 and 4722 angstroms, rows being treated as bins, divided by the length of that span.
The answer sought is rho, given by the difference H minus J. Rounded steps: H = 10.3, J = 10.3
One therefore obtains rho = 0.0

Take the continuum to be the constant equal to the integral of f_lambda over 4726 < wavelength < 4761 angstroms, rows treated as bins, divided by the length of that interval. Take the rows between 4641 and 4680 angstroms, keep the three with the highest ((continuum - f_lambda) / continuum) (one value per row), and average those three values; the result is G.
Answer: 0.089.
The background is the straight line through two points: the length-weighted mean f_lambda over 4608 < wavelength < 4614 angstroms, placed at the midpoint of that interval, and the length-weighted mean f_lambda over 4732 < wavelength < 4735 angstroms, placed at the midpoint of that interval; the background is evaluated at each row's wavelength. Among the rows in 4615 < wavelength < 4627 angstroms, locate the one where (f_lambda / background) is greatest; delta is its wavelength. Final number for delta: 4623.5 angstroms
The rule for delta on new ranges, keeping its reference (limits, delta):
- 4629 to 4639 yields 4632.5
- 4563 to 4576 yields 4575.5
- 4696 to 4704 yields 4697.0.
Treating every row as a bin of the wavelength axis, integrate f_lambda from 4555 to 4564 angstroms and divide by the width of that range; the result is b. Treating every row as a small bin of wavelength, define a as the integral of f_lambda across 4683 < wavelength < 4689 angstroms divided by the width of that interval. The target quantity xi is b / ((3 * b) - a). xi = 0.498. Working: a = 10.4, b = 10.5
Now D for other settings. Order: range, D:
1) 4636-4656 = 4650.5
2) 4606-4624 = 4623.5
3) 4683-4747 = 4689.5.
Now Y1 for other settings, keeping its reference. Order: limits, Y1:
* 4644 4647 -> -15.6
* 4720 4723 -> -34.0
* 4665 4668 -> -13.7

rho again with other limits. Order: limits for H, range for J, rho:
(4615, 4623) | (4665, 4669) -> 0.9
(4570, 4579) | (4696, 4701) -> -0.2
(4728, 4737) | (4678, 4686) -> 0.1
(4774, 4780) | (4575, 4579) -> 0.3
